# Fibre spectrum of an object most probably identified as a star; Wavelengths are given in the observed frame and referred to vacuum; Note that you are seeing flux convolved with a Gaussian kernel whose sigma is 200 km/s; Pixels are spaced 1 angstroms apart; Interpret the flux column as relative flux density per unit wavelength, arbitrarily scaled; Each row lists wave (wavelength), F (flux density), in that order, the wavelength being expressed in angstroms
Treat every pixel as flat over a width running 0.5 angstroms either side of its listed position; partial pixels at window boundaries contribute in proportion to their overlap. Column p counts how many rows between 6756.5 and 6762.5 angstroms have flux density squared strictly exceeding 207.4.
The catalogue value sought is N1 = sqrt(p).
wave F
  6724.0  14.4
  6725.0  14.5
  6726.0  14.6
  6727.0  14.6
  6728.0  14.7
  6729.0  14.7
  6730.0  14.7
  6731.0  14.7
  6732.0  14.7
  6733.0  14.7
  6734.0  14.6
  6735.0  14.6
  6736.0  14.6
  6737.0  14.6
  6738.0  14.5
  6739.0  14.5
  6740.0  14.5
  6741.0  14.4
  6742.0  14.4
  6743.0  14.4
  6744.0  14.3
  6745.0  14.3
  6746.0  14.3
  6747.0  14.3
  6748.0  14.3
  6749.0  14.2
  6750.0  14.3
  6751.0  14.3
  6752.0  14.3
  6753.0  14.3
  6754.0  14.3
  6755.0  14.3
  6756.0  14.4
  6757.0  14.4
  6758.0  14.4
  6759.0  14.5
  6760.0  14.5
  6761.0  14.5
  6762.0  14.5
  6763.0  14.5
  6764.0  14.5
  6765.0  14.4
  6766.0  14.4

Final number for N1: 2.0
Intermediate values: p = 4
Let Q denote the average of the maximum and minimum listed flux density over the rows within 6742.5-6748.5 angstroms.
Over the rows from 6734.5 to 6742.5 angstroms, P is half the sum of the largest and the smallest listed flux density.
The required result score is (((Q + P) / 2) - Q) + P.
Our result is 14.6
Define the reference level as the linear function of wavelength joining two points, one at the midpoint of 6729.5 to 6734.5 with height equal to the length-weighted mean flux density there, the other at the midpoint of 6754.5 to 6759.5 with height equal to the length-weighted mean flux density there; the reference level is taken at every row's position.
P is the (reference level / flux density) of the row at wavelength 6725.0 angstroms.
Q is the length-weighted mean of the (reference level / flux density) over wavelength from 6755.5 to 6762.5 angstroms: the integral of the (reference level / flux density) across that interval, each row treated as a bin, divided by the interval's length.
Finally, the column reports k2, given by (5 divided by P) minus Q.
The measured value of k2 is 3.92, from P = 1.02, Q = 0.995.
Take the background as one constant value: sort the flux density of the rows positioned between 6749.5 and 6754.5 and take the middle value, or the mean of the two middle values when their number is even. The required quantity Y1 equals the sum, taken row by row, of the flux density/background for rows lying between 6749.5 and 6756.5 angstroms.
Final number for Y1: 7.0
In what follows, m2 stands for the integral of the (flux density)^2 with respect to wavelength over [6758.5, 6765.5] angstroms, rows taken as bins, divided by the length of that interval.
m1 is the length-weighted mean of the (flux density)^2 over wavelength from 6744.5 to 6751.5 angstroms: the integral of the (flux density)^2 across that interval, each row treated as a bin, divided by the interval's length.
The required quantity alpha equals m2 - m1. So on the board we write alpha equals 6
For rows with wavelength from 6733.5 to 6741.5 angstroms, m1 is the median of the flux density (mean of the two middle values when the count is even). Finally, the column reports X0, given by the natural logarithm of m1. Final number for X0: 2.68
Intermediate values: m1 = 14.55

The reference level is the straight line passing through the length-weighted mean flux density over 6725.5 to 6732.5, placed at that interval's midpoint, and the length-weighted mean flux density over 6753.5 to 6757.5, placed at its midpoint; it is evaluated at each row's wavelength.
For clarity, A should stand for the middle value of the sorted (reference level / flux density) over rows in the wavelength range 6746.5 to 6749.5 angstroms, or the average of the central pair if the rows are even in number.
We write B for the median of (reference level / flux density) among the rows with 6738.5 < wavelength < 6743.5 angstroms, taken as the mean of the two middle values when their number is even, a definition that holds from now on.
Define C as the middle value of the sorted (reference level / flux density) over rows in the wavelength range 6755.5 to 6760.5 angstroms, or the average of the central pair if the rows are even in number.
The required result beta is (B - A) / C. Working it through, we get -0.004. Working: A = 1.01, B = 1.01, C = 0.99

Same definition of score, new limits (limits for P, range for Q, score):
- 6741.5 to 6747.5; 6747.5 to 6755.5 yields 14.4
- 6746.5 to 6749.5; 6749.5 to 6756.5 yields 14.2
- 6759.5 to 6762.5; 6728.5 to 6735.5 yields 14.4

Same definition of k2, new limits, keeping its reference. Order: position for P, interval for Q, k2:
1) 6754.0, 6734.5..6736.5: 3.95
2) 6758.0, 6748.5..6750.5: 3.99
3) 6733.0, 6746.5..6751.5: 4.00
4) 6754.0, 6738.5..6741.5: 3.95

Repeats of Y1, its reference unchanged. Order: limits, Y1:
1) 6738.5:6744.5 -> 6.0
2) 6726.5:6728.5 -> 2.0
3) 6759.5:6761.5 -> 2.0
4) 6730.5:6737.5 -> 7.2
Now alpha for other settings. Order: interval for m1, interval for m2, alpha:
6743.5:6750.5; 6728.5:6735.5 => 11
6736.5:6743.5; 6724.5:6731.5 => 5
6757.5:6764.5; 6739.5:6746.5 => -3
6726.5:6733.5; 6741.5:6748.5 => -10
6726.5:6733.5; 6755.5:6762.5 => -7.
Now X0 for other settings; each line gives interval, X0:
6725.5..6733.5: 2.69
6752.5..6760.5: 2.67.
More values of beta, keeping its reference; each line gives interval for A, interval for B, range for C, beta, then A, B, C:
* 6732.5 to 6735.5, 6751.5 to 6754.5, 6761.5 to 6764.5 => 0.006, 1.00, 1.01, 0.98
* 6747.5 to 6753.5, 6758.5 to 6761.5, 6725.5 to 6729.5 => -0.022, 1.01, 0.99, 1.00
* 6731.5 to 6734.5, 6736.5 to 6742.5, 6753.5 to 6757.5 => 0.008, 1.00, 1.00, 1.00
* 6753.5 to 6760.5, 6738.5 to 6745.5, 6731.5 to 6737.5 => 0.013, 1.00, 1.01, 1.00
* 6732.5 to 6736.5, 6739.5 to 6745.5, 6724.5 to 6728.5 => 0.009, 1.00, 1.01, 1.01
